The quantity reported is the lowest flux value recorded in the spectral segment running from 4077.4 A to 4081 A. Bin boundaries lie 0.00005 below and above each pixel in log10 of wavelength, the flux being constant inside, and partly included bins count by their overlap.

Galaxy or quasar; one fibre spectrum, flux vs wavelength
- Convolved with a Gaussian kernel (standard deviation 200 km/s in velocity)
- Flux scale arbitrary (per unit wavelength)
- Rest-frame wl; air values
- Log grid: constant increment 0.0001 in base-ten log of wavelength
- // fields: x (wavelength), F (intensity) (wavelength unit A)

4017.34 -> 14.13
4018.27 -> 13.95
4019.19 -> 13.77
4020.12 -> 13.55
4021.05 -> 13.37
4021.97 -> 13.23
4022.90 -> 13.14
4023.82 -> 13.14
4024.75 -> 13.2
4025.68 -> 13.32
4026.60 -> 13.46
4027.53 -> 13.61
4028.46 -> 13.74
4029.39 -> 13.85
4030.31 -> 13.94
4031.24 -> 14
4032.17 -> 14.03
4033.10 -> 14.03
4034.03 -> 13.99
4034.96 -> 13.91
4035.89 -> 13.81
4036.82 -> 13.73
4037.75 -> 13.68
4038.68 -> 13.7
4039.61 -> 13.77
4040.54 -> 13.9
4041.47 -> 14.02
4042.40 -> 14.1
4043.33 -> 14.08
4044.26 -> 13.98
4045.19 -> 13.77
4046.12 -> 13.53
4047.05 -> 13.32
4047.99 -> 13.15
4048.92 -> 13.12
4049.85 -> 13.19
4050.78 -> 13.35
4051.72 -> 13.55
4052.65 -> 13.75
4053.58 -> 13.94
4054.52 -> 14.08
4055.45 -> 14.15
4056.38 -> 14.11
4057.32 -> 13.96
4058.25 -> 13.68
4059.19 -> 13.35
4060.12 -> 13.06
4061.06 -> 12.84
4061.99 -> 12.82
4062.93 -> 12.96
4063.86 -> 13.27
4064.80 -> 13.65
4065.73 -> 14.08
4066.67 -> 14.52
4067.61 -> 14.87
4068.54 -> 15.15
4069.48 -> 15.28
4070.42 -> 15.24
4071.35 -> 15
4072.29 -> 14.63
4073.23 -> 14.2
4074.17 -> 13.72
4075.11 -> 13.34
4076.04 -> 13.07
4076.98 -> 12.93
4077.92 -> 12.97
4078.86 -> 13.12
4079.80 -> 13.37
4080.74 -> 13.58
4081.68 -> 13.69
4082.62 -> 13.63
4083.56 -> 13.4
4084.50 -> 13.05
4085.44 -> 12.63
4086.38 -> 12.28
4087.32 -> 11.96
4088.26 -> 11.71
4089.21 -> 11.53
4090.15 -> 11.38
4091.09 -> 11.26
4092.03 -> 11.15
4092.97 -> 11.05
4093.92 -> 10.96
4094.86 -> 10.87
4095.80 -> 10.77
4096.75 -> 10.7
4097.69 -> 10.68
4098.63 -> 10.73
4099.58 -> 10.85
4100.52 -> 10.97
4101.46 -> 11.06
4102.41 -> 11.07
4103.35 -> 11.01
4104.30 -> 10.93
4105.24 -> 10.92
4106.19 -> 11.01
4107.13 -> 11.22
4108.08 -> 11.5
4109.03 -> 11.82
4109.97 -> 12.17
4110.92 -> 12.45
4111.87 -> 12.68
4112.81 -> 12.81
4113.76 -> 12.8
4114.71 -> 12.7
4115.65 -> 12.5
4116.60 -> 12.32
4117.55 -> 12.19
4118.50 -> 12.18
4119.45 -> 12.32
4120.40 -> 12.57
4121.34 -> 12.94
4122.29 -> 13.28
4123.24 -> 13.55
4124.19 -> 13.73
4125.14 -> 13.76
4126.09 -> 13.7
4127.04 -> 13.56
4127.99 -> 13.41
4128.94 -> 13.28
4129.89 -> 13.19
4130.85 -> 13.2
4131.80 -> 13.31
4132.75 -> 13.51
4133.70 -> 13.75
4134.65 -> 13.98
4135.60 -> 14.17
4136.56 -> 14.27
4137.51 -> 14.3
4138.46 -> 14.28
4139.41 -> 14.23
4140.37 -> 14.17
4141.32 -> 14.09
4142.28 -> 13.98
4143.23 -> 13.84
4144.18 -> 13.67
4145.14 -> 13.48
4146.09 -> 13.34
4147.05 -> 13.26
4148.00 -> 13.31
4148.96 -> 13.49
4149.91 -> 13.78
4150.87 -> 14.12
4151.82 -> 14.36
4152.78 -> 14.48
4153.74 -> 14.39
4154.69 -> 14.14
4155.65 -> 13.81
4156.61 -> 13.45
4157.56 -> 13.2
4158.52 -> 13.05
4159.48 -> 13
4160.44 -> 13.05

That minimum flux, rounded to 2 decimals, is 12.97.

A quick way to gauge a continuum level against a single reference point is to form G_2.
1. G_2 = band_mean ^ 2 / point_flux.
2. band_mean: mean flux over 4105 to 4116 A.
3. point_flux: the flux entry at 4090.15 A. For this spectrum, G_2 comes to 12.8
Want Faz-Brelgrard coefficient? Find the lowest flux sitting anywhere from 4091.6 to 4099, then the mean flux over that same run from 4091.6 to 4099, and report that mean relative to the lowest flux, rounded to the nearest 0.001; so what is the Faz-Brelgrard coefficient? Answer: 1.017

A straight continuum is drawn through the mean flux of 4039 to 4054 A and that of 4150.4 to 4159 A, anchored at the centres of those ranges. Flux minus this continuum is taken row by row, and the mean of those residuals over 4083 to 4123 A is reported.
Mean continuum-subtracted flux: -2.0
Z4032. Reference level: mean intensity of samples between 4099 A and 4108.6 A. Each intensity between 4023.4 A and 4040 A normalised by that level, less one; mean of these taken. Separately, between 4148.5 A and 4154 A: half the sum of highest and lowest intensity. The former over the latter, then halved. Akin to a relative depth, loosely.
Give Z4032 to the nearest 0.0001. 0.0086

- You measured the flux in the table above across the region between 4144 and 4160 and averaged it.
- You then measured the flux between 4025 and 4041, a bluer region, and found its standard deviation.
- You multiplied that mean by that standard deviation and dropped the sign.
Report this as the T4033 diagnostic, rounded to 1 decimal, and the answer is 2.7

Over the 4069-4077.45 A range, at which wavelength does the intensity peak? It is 4069.48 A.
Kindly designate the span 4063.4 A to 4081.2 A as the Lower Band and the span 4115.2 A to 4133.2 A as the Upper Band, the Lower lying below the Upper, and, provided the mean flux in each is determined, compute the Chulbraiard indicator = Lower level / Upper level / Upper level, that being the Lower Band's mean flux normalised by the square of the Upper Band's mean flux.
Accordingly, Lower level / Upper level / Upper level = 0.082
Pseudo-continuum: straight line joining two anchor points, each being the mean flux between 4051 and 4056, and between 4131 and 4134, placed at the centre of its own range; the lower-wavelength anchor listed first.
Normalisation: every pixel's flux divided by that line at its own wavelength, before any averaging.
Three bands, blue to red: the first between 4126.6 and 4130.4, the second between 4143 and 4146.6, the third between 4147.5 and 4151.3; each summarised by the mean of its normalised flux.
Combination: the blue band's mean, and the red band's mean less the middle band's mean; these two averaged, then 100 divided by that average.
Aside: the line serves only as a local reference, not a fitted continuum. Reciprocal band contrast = 201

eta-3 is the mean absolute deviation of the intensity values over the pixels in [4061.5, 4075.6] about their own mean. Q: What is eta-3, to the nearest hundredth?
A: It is 0.72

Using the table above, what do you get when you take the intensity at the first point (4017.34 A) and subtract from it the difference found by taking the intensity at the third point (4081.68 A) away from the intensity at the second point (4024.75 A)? 15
